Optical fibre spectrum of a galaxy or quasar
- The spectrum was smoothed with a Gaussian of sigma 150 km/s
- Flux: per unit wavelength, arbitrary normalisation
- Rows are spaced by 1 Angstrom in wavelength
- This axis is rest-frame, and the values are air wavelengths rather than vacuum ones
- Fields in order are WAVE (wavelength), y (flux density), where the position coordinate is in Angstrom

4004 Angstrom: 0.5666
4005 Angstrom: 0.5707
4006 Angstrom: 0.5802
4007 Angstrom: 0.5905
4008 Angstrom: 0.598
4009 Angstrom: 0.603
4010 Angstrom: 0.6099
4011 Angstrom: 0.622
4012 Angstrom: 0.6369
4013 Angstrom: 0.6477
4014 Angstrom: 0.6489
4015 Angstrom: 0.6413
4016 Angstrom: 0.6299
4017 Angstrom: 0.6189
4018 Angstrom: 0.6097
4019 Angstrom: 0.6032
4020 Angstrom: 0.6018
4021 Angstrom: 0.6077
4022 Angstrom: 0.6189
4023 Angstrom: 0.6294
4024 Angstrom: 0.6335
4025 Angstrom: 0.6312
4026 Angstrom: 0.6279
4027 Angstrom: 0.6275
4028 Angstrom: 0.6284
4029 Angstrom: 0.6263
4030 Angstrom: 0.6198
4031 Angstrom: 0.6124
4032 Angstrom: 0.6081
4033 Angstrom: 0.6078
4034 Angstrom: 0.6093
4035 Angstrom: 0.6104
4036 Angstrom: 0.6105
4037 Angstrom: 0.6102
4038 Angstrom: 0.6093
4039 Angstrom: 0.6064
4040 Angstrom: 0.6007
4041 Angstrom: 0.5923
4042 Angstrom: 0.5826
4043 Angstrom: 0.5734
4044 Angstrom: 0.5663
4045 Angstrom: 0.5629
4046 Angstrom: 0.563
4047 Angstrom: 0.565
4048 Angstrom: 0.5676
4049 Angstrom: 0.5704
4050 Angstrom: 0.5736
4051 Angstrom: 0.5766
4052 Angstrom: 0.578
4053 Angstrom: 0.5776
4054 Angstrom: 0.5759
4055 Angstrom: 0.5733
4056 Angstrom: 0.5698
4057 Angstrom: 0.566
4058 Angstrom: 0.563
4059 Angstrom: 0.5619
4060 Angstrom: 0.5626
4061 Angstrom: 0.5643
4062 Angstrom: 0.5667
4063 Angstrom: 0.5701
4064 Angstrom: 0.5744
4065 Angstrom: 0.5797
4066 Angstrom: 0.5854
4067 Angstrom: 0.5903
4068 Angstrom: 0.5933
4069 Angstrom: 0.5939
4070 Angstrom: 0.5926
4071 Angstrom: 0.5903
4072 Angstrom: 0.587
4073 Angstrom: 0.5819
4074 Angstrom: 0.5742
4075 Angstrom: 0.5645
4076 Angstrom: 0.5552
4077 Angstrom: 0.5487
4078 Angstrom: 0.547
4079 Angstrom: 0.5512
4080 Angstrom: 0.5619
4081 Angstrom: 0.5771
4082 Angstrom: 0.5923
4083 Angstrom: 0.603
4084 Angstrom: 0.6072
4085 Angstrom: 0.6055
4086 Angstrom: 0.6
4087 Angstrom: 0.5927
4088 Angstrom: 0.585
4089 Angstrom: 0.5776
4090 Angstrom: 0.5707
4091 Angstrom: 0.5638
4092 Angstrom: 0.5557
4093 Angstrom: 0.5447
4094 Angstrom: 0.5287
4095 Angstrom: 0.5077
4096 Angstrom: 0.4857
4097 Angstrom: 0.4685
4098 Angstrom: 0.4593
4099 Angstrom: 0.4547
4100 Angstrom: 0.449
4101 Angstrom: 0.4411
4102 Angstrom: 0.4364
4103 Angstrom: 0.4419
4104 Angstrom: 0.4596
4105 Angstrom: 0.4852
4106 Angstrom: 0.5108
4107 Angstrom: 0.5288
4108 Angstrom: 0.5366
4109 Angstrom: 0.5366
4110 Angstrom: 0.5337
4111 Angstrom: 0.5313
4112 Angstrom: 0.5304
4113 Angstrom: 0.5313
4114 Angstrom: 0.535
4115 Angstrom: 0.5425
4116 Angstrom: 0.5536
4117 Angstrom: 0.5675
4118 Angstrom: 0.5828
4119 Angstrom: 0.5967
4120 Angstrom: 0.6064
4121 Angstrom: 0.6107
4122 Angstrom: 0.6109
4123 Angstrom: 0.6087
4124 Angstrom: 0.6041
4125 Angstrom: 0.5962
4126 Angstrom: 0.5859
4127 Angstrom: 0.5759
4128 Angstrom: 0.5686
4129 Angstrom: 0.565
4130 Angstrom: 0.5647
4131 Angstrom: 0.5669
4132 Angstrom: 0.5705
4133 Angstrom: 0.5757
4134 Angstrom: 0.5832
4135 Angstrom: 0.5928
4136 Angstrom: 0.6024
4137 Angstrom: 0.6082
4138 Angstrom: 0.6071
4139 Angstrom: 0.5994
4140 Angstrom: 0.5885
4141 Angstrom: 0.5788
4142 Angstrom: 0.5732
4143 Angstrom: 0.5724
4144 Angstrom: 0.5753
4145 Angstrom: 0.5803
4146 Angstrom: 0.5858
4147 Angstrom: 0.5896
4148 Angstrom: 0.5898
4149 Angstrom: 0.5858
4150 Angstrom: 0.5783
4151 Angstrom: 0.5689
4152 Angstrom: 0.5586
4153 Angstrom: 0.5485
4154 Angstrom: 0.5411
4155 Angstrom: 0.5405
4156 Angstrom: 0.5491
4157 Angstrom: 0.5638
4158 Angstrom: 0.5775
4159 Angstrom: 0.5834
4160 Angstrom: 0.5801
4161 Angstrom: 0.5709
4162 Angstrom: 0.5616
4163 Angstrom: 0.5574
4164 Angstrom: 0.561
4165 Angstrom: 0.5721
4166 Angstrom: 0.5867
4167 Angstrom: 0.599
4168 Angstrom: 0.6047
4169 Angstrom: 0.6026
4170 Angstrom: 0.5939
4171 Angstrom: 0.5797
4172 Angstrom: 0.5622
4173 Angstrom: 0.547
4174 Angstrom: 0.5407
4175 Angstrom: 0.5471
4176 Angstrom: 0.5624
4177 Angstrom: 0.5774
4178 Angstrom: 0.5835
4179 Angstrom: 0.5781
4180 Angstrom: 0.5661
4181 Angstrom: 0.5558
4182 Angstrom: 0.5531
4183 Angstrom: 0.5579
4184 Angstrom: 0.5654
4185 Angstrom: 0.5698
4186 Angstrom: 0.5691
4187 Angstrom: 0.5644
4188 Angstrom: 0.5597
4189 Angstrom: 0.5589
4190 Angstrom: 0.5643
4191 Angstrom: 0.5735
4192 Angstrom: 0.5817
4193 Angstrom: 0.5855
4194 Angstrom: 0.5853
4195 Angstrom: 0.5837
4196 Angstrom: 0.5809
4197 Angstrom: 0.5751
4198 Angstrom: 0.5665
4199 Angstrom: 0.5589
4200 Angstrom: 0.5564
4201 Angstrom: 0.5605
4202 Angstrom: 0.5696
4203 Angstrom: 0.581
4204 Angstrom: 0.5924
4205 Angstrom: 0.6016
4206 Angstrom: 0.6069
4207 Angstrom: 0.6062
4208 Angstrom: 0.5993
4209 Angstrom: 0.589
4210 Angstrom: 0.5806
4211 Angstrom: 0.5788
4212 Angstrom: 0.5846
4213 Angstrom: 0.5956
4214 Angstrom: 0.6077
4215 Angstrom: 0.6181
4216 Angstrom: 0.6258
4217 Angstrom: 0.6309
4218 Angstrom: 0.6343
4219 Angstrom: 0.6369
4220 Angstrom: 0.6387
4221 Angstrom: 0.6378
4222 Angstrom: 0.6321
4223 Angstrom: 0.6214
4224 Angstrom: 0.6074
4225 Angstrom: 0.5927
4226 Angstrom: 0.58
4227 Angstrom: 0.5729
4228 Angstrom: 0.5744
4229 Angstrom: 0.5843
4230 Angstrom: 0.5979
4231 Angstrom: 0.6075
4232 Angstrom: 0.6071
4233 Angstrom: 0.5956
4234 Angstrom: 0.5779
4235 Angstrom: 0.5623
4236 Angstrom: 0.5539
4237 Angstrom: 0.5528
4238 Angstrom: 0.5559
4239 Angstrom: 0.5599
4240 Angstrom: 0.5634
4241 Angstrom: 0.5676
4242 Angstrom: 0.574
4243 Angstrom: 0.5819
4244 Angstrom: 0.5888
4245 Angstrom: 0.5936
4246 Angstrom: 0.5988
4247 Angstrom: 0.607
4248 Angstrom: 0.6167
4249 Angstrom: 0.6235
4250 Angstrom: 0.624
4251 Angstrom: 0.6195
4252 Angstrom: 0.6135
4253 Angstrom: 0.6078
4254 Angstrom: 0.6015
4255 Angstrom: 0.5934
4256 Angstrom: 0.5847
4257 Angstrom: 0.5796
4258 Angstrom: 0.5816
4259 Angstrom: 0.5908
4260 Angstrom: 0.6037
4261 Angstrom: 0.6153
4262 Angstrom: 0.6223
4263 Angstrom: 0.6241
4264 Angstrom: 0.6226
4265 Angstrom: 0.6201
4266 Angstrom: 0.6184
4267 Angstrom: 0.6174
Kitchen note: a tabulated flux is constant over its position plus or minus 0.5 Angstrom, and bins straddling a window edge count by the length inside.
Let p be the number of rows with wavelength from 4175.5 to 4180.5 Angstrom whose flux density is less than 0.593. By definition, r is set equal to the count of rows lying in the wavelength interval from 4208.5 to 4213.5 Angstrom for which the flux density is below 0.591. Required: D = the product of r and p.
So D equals 20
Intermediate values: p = 5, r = 4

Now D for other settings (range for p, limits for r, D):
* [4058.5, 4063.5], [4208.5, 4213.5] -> 20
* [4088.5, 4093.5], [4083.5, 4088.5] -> 5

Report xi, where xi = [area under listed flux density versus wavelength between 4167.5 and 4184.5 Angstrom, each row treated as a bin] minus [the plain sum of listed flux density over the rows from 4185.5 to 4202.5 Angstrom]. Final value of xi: 0.0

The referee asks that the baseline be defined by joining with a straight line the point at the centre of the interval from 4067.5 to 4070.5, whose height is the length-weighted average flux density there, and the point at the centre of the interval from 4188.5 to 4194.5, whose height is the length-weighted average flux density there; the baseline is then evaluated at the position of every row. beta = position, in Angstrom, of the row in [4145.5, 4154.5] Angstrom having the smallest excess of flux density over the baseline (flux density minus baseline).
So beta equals 4154 Angstrom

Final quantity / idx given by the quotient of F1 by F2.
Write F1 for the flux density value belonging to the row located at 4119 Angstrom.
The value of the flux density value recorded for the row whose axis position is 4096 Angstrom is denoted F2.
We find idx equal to 1.23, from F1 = 0.5967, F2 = 0.4857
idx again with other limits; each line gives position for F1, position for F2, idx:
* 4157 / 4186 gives 0.99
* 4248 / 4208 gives 1.03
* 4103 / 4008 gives 0.74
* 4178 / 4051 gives 1.01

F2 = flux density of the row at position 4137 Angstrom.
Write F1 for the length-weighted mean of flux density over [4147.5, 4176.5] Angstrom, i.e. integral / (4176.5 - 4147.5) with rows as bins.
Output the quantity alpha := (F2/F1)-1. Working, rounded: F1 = 0.569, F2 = 0.6082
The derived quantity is 0.07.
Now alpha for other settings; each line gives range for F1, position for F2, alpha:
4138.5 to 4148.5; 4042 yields 0.00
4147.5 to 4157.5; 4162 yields 0.00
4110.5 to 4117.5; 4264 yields 0.15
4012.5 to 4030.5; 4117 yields -0.09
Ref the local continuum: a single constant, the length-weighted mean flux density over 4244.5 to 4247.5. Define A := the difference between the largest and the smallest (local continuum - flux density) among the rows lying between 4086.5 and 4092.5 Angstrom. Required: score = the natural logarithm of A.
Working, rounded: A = 0.037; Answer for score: -3.3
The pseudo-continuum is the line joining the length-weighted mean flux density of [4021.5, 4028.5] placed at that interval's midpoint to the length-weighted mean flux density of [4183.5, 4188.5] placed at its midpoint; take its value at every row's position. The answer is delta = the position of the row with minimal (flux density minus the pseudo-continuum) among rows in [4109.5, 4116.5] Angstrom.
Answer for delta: 4112 Angstrom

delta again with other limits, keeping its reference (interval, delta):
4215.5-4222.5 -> 4216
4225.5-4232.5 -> 4227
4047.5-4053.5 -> 4048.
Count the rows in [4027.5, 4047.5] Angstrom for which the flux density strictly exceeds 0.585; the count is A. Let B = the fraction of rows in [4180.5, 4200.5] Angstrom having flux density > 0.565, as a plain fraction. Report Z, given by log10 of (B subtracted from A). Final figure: 1.13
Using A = 14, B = 0.55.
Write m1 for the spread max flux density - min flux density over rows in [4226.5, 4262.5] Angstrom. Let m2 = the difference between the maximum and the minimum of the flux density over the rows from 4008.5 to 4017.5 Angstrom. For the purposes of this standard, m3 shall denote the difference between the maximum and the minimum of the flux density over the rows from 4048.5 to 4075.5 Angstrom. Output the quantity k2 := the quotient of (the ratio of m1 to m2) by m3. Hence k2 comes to 48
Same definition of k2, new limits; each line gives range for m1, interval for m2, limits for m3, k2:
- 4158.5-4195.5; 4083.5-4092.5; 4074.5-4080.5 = 71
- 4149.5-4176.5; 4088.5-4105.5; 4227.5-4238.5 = 8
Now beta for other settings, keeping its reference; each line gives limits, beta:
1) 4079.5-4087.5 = 4080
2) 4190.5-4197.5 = 4191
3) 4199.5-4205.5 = 4200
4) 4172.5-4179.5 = 4174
